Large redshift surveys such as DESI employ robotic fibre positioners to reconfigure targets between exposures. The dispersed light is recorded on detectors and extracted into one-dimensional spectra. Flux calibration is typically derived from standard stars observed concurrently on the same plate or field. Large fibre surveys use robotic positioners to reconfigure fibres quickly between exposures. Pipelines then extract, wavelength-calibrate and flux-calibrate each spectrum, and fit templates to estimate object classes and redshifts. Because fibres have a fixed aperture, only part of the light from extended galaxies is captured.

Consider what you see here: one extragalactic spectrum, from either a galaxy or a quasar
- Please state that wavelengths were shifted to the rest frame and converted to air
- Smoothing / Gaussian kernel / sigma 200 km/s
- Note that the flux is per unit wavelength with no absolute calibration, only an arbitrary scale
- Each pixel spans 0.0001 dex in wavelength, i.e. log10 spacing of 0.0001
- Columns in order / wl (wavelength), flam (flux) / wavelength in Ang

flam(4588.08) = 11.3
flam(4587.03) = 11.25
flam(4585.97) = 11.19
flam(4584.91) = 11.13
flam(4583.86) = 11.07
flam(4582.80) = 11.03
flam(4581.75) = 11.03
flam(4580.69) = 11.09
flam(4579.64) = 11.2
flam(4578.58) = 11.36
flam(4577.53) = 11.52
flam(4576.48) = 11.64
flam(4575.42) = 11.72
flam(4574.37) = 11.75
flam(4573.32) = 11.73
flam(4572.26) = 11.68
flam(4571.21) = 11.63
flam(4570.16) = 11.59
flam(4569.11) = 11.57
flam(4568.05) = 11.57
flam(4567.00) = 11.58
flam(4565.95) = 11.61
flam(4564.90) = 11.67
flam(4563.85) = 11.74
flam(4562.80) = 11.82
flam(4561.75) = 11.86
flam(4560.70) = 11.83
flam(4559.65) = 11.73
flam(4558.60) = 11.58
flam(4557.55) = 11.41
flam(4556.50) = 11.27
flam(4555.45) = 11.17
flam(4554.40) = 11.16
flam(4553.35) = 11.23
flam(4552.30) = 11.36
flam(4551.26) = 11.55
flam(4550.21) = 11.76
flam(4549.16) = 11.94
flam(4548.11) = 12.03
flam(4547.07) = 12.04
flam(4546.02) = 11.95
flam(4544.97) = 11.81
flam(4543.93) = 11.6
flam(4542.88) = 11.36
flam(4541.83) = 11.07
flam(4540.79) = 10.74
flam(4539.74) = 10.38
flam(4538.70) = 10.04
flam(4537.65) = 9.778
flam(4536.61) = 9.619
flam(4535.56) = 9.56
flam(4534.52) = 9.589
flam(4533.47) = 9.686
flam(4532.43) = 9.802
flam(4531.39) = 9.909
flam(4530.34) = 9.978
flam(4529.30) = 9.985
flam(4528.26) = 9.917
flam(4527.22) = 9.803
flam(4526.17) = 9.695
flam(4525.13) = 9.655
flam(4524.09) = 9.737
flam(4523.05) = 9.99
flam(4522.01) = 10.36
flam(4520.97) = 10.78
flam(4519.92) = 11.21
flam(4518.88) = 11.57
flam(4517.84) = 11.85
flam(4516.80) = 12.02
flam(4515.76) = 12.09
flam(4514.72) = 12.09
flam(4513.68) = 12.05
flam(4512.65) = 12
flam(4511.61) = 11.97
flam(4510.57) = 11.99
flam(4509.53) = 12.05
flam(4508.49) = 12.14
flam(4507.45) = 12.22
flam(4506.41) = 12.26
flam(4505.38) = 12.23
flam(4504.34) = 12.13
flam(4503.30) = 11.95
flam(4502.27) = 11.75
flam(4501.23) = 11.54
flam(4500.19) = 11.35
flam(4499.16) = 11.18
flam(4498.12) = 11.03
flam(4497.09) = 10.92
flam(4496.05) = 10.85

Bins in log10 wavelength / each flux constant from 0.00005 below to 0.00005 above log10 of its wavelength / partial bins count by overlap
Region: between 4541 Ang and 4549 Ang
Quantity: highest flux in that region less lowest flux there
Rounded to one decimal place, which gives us 1.0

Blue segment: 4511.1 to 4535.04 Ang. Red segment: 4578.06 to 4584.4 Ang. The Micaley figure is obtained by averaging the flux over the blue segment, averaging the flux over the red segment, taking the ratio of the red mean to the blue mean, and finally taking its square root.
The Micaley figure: 1.02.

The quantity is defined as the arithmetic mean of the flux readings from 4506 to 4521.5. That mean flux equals 11.9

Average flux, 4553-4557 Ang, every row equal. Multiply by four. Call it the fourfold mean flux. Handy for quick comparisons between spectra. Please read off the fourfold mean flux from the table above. 44.8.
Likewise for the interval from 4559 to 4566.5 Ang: 47.0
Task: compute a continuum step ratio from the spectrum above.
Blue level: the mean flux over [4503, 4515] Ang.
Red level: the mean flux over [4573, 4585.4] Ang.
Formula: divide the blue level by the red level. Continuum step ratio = 1.065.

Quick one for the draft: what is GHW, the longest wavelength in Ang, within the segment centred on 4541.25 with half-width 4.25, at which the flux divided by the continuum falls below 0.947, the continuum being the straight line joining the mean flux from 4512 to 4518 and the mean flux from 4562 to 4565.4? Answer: 4541.83 Ang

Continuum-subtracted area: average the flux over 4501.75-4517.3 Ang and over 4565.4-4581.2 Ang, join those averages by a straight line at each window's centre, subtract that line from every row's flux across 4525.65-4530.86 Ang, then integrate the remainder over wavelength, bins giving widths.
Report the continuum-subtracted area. -11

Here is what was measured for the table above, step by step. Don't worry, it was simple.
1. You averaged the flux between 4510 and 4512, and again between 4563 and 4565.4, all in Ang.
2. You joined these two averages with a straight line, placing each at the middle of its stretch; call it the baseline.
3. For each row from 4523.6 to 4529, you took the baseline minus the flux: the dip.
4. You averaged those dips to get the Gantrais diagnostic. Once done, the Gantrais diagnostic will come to 2.1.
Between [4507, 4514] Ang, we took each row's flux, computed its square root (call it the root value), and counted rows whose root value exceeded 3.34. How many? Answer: 7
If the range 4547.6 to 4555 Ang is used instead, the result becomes 7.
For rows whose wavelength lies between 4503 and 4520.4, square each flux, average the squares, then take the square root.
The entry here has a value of 12.0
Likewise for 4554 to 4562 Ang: 11.5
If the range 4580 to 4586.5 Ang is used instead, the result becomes 11.1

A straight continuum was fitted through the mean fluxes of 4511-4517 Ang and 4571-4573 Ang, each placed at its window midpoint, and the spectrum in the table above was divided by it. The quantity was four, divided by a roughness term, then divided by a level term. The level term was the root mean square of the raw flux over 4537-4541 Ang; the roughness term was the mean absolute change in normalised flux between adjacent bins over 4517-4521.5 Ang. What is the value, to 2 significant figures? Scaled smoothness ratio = 13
